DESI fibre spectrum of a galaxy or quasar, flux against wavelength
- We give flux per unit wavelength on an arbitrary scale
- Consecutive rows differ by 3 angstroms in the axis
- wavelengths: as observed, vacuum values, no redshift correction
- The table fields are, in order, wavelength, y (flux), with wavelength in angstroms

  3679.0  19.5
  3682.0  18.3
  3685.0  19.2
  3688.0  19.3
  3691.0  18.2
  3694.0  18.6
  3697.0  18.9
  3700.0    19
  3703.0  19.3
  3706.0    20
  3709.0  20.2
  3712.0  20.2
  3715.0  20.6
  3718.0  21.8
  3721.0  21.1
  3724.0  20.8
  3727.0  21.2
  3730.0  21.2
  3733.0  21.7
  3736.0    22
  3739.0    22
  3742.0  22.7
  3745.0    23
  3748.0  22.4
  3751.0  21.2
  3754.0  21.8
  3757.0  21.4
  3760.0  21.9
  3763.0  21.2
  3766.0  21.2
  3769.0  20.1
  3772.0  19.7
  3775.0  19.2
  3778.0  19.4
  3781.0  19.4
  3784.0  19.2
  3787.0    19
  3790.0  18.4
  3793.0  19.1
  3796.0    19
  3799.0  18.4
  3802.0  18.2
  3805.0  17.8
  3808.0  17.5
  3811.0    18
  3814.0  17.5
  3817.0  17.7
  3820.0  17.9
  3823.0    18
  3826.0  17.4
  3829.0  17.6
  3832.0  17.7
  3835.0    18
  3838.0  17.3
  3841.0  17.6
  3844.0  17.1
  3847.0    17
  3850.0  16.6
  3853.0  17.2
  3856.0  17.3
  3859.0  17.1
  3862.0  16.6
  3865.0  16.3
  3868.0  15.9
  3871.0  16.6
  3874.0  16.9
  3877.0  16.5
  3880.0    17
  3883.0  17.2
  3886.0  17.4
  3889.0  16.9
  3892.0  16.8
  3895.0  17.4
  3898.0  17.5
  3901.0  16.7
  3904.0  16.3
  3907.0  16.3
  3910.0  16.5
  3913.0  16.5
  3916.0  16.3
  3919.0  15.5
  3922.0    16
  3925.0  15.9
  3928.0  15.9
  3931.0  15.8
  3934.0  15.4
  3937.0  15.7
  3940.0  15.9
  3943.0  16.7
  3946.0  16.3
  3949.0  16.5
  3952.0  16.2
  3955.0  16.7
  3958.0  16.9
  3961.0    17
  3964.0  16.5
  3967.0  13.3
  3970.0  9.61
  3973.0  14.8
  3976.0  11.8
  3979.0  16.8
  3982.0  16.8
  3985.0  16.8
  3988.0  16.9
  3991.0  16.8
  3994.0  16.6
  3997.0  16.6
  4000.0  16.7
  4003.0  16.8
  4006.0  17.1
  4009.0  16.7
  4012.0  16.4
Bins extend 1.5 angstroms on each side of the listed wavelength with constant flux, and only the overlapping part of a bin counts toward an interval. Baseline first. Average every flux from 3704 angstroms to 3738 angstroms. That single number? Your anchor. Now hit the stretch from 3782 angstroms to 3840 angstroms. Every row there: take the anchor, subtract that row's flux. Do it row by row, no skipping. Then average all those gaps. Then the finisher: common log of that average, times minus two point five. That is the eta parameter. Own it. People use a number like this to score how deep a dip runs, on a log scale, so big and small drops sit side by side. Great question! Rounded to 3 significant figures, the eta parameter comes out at -1.15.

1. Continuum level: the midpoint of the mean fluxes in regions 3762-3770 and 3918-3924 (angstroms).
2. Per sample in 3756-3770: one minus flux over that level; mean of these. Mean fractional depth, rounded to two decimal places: -0.16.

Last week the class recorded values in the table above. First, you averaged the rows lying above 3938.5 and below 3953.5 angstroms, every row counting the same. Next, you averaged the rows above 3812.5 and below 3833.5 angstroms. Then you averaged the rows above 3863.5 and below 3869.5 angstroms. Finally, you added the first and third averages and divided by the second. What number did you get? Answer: 1.83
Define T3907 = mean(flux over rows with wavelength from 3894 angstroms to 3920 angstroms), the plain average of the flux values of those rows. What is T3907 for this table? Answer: 16.6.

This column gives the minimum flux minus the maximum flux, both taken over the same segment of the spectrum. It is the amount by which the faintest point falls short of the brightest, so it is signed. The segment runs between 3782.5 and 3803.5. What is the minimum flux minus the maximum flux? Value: -1.00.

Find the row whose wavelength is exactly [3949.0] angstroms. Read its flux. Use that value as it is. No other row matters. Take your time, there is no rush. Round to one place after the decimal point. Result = 16.5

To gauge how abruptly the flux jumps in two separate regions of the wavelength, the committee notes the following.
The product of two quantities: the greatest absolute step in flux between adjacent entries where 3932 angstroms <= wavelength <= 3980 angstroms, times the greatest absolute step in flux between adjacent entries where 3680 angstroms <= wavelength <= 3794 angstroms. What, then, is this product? 6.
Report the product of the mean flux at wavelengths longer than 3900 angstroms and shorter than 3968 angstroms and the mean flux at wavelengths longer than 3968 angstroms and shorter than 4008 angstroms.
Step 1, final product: 253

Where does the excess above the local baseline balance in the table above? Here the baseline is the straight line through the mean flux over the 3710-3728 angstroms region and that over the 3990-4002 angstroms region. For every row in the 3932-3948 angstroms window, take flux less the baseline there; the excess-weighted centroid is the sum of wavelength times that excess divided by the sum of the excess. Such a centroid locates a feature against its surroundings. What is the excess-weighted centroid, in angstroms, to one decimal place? 3938.7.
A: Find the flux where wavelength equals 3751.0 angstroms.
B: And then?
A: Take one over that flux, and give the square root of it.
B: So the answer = 0.217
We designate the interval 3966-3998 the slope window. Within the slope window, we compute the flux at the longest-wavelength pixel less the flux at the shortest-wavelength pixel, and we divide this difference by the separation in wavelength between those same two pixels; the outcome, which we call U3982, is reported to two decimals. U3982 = 0.11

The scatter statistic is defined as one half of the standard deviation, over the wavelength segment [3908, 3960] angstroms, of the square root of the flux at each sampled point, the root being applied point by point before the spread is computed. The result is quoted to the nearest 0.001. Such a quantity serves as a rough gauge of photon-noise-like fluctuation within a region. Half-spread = 0.027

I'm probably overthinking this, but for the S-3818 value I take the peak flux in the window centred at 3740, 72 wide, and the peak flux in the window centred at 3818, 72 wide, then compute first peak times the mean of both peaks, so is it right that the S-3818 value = 485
